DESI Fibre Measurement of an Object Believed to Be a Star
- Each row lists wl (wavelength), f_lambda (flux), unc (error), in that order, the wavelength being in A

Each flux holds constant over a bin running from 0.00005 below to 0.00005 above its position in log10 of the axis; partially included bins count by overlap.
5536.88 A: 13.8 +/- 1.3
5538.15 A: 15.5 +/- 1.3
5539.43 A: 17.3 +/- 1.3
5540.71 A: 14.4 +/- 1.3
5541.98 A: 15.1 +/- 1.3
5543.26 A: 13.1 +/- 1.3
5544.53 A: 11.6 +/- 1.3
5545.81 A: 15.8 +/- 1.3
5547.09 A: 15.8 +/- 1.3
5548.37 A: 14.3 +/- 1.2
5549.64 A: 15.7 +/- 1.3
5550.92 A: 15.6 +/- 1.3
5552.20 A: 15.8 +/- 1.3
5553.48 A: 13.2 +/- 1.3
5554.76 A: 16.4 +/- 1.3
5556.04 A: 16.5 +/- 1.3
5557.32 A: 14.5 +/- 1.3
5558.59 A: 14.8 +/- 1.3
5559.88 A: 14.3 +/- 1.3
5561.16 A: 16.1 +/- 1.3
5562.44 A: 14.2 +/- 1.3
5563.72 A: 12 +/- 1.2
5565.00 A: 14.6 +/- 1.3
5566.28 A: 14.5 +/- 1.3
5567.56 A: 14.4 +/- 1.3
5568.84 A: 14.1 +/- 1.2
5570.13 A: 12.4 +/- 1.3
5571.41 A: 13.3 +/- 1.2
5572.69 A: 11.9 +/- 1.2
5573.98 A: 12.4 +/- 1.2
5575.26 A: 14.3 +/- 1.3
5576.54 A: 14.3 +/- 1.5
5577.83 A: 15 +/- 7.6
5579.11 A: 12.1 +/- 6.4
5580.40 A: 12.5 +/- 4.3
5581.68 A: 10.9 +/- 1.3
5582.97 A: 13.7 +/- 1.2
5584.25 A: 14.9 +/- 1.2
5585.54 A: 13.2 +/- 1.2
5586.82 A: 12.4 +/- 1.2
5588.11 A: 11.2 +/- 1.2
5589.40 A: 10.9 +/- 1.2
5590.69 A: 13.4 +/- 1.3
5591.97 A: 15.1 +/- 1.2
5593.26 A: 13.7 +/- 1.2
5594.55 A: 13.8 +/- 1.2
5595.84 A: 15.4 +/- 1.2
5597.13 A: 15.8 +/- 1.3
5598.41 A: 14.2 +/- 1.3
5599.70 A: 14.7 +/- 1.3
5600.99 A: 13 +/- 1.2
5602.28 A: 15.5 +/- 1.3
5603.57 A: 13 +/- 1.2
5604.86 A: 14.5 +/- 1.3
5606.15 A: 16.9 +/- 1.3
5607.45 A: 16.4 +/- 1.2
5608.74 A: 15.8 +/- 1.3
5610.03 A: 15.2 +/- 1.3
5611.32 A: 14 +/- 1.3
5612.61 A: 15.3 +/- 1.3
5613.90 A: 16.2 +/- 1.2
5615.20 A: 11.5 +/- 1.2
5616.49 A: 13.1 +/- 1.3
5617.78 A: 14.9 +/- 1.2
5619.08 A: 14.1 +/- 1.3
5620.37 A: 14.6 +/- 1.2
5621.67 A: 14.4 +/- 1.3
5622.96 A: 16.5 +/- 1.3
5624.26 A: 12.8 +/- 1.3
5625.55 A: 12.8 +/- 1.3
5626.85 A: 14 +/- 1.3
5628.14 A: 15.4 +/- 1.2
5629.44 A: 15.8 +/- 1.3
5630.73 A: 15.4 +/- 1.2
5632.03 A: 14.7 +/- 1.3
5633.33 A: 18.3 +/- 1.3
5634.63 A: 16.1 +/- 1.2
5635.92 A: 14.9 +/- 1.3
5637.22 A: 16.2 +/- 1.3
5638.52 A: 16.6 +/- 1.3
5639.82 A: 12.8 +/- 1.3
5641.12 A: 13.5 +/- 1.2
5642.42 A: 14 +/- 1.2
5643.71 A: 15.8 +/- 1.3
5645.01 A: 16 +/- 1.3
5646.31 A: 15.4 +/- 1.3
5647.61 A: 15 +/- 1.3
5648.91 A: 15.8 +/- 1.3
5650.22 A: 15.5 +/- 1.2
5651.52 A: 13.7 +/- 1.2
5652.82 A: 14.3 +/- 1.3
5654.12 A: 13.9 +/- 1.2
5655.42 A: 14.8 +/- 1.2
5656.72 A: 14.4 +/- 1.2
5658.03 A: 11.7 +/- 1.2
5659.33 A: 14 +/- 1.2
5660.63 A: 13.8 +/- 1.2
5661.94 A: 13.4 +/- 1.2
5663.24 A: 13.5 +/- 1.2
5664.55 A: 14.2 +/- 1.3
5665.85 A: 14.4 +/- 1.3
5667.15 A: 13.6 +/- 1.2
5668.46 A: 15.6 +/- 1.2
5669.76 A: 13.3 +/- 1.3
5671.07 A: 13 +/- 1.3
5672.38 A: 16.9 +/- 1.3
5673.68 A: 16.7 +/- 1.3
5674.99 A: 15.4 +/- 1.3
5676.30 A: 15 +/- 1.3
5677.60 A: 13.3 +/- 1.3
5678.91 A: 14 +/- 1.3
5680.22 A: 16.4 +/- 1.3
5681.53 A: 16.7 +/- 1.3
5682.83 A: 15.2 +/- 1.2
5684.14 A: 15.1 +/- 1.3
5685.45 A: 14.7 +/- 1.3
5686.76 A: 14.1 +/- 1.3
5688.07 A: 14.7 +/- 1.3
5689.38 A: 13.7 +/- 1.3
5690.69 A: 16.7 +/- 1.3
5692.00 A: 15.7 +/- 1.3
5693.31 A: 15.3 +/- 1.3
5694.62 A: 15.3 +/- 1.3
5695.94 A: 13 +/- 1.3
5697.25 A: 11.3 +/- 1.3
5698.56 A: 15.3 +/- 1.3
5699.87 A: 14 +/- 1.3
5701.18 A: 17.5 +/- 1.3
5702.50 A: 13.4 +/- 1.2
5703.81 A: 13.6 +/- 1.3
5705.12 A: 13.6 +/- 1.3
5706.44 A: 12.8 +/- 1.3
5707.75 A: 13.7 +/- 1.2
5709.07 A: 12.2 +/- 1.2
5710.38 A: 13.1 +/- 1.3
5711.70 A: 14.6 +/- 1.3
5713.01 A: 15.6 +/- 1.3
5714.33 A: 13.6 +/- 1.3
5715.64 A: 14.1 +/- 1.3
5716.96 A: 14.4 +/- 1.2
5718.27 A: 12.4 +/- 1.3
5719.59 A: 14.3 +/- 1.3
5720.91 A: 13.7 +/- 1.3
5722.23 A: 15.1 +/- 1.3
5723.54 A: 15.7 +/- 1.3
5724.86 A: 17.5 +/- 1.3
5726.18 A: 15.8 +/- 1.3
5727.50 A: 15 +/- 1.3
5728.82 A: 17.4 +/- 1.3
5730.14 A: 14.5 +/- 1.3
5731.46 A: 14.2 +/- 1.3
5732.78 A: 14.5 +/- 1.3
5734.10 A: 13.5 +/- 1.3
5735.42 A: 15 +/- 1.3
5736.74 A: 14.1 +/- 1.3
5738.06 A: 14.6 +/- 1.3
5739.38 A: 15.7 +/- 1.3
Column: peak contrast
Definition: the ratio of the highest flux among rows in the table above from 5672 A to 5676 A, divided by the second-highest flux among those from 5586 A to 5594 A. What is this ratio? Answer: 1.23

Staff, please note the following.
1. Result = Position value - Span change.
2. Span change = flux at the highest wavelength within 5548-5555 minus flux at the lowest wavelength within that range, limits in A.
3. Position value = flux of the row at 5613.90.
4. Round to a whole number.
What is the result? 14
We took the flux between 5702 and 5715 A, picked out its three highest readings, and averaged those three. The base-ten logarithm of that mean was 1.17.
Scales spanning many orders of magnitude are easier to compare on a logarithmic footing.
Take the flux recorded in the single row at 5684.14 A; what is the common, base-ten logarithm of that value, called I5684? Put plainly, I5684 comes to 1.179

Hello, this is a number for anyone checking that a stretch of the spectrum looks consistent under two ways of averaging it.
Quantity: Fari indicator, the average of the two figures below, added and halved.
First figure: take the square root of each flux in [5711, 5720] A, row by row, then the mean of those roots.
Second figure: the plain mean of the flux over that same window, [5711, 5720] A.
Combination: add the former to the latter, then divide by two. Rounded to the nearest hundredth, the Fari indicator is 8.95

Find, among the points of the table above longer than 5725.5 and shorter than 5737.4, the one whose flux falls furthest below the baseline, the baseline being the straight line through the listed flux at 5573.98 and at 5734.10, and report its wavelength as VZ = 5734.10 A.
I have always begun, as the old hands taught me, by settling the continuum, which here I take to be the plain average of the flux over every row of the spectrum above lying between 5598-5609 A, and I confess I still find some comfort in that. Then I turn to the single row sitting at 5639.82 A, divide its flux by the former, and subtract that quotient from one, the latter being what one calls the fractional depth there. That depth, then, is 0.14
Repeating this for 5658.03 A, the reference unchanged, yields 0.21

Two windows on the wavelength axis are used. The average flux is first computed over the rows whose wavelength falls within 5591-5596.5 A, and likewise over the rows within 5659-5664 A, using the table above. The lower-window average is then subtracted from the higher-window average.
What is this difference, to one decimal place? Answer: -0.8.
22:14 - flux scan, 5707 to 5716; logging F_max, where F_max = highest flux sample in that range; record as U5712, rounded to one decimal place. 15.6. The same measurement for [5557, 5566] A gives 16.1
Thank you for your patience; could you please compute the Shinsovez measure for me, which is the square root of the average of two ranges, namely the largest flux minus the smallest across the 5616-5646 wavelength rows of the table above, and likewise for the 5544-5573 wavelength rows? 2.28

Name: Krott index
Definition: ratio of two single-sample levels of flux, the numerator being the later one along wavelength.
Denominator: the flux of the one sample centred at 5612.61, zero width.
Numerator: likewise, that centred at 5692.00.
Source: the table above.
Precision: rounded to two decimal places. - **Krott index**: 1.03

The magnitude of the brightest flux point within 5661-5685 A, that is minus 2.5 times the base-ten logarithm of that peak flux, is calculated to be -3.07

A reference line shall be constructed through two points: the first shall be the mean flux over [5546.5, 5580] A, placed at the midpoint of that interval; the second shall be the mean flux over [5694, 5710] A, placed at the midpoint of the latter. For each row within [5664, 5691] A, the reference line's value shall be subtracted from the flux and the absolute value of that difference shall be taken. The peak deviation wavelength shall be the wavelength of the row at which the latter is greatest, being 5672.38 A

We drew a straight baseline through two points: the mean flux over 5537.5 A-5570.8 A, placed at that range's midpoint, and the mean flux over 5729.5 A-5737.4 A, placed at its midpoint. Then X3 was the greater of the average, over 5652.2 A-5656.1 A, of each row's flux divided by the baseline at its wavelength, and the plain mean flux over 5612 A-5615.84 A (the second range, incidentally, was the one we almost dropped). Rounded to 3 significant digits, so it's 14.3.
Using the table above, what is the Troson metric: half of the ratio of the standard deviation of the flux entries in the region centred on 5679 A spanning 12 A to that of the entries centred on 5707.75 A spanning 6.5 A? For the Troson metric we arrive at 1.0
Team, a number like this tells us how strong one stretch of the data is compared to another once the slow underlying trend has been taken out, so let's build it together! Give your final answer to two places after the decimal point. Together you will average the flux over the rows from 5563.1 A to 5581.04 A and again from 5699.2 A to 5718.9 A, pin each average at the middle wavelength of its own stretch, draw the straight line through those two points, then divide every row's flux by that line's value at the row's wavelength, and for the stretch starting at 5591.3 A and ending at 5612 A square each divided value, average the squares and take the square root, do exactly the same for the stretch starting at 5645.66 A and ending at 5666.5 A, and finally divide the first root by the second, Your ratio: 1.06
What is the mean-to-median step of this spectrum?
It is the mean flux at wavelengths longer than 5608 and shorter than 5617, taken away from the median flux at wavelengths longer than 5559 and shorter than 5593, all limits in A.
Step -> -0.9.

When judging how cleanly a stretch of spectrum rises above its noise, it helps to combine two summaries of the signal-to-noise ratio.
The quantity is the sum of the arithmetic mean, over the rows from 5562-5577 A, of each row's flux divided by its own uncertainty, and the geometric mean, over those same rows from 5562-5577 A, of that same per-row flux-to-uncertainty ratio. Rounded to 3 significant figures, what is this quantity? 21.2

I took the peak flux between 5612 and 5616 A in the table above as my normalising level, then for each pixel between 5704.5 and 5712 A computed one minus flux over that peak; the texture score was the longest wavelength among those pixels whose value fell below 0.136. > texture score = 5711.70 A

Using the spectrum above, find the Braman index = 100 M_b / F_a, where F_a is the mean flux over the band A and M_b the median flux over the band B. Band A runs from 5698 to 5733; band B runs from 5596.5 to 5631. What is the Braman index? 101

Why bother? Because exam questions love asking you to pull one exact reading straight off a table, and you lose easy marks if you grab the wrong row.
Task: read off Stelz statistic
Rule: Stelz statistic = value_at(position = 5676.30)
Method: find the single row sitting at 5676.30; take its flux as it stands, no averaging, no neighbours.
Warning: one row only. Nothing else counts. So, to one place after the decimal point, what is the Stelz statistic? 15.0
